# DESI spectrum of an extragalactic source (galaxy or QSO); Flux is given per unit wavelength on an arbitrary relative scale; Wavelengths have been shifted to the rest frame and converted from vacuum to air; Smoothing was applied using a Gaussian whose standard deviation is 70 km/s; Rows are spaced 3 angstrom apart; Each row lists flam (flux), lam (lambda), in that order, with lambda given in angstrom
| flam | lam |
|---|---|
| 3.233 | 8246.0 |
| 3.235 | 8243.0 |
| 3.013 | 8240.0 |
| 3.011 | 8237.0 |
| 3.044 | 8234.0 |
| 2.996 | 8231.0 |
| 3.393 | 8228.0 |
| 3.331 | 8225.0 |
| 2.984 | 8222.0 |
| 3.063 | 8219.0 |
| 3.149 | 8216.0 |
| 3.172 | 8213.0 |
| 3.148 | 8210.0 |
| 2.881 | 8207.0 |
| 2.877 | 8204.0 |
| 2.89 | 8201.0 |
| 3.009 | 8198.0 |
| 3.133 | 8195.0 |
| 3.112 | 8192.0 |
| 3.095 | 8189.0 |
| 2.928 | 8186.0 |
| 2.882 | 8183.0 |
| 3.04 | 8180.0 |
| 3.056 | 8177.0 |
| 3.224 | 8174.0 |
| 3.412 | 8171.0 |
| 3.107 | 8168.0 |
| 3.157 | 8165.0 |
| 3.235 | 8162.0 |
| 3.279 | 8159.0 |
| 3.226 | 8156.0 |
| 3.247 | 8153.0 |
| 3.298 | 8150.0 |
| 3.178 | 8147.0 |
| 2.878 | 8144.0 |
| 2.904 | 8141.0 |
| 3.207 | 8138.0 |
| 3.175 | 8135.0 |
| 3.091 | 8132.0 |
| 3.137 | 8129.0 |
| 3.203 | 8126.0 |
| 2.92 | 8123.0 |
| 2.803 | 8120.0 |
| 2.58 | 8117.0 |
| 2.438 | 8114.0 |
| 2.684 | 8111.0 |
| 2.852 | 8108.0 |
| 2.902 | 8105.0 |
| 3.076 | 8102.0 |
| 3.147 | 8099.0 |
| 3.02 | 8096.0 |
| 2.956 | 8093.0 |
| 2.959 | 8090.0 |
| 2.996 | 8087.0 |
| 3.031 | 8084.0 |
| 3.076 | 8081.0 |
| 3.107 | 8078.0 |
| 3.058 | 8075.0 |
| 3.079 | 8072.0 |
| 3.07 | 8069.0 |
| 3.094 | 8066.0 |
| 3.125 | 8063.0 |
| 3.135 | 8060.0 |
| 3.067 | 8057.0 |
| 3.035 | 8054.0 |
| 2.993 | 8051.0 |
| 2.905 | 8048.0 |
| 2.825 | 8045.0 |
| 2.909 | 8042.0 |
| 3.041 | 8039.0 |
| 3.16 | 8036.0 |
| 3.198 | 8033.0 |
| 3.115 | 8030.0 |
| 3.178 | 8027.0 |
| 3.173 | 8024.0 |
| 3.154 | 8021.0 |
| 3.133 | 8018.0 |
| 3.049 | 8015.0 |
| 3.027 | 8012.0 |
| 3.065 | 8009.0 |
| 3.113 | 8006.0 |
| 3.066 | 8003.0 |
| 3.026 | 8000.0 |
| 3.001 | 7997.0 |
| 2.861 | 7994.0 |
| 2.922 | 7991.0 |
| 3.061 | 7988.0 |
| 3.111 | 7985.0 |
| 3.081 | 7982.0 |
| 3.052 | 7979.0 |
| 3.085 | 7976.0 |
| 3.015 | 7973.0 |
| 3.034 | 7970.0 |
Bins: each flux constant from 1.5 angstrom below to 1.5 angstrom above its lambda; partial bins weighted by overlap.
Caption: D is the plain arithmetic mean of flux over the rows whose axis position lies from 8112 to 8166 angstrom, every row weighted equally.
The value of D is 3.05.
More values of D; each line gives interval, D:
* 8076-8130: 2.94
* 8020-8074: 3.07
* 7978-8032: 3.07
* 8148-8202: 3.13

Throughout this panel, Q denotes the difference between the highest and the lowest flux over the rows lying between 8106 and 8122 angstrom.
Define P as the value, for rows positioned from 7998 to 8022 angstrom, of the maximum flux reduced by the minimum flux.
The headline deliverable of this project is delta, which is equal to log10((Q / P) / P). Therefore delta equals 1.4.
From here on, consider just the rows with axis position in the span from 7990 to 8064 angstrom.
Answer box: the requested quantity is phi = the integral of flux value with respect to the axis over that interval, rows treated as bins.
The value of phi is 226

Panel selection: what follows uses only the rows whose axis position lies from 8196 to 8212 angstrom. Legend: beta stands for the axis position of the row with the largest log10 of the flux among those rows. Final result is 8210.0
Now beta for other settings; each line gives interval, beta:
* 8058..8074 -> 8060.0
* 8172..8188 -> 8174.0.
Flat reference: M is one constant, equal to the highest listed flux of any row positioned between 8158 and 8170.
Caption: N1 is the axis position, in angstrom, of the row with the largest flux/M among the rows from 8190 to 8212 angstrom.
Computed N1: 8210.0 angstrom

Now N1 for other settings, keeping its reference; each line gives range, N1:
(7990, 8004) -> 8003.0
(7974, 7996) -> 7985.0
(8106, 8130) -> 8126.0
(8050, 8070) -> 8060.0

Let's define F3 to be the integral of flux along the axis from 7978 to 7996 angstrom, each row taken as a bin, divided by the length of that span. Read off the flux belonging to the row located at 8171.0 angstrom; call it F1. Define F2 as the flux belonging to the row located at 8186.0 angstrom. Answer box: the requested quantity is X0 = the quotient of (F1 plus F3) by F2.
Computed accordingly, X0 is 2.19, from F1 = 3.412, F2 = 2.928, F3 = 3.01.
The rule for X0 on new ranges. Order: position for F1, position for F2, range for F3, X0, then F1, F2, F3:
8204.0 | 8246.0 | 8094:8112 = 1.80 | 2.877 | 3.233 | 2.95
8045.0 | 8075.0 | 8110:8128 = 1.83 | 2.825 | 3.058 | 2.78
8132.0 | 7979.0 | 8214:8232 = 2.05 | 3.091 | 3.052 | 3.16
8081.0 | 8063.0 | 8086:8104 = 1.95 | 3.076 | 3.125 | 3.02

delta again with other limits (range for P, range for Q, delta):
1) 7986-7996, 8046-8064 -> 0.8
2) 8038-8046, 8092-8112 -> 1.0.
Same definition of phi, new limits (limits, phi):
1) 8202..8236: 105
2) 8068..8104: 110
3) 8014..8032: 56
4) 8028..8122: 280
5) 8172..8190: 55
